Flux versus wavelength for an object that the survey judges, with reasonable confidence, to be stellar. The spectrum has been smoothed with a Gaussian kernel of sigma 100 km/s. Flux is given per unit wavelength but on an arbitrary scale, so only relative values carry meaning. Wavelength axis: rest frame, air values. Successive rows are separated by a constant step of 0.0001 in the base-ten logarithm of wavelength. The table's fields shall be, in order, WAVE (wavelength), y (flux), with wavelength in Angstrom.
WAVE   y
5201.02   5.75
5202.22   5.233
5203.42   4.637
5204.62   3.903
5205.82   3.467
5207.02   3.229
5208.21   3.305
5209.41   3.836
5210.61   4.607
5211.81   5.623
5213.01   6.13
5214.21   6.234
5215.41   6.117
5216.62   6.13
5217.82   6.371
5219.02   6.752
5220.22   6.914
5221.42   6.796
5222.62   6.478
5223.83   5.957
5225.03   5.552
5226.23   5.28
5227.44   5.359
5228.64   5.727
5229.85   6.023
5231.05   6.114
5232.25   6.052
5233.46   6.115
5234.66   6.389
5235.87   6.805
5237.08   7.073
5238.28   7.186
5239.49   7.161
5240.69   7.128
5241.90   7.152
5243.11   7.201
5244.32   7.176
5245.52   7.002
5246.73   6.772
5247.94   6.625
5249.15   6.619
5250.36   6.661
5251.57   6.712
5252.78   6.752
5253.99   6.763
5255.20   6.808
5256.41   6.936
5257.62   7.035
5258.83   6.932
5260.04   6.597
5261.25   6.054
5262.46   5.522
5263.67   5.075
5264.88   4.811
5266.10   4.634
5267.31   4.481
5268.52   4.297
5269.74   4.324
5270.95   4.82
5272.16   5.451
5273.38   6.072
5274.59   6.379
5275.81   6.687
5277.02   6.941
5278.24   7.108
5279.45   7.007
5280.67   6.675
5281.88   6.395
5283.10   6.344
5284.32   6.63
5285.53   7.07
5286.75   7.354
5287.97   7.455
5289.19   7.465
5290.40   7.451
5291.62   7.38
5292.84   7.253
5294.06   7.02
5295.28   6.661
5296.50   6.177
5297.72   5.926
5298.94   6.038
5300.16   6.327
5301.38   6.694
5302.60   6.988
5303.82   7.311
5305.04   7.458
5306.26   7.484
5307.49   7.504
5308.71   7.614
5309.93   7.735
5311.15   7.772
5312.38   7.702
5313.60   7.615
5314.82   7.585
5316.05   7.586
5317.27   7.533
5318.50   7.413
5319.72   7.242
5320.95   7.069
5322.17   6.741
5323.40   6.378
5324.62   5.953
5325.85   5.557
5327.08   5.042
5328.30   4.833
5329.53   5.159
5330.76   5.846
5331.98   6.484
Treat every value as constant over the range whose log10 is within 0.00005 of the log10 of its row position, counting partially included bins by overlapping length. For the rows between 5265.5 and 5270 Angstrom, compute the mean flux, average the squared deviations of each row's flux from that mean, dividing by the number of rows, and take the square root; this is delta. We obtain 0.14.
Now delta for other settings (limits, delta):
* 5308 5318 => 0.08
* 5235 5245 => 0.12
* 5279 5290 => 0.42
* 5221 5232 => 0.47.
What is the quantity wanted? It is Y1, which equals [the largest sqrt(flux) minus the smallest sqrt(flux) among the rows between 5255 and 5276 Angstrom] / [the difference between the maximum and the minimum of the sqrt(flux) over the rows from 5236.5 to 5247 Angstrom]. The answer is 7.1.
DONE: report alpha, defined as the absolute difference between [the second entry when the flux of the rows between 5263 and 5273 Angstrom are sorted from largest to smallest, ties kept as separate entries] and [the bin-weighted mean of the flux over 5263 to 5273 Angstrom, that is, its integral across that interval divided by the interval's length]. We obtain 0.3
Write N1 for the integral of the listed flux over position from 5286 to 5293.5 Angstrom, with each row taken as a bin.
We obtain 55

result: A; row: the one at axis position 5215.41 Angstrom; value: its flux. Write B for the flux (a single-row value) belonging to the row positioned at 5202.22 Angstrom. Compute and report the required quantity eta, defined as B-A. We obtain -0.88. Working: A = 6.117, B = 5.233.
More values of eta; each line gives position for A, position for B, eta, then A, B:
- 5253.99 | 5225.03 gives -1.21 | 6.763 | 5.552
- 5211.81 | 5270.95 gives -0.80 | 5.623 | 4.82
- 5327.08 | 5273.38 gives 1.03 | 5.042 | 6.072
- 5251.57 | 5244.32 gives 0.46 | 6.712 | 7.176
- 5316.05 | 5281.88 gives -1.19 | 7.586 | 6.395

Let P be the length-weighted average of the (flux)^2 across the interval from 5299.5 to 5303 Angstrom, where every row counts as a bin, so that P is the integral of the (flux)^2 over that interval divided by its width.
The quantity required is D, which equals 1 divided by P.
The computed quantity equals 0.0226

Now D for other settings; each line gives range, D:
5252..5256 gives 0.0218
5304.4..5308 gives 0.0179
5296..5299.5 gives 0.0274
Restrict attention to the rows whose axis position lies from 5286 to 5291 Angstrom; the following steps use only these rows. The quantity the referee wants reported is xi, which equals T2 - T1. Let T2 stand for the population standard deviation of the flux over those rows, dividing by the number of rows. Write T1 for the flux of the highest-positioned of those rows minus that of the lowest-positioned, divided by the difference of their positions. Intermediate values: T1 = 0.03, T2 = 0.0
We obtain 0.0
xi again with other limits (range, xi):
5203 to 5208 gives 0.9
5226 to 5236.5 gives 0.3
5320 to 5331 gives 0.9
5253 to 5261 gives 0.2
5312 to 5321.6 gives 0.3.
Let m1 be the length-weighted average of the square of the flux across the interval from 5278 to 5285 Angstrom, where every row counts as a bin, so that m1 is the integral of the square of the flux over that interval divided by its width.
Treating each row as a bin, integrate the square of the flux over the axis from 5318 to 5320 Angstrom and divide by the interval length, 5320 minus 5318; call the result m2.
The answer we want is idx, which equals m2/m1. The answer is 1.2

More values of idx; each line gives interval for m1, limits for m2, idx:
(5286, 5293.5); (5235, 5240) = 0.9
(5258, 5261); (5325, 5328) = 0.6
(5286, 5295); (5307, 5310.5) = 1.1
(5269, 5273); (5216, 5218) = 1.6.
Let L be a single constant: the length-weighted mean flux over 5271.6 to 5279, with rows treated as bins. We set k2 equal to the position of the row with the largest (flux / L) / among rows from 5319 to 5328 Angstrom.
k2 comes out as 5319.72 Angstrom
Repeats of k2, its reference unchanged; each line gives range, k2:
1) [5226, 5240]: 5238.28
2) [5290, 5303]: 5290.40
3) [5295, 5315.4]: 5311.15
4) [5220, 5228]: 5220.22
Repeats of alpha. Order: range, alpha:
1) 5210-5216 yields 0.4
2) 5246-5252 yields 0.0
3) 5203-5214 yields 1.3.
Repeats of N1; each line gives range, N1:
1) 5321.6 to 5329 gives 42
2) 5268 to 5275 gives 36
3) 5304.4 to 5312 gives 58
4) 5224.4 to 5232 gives 43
